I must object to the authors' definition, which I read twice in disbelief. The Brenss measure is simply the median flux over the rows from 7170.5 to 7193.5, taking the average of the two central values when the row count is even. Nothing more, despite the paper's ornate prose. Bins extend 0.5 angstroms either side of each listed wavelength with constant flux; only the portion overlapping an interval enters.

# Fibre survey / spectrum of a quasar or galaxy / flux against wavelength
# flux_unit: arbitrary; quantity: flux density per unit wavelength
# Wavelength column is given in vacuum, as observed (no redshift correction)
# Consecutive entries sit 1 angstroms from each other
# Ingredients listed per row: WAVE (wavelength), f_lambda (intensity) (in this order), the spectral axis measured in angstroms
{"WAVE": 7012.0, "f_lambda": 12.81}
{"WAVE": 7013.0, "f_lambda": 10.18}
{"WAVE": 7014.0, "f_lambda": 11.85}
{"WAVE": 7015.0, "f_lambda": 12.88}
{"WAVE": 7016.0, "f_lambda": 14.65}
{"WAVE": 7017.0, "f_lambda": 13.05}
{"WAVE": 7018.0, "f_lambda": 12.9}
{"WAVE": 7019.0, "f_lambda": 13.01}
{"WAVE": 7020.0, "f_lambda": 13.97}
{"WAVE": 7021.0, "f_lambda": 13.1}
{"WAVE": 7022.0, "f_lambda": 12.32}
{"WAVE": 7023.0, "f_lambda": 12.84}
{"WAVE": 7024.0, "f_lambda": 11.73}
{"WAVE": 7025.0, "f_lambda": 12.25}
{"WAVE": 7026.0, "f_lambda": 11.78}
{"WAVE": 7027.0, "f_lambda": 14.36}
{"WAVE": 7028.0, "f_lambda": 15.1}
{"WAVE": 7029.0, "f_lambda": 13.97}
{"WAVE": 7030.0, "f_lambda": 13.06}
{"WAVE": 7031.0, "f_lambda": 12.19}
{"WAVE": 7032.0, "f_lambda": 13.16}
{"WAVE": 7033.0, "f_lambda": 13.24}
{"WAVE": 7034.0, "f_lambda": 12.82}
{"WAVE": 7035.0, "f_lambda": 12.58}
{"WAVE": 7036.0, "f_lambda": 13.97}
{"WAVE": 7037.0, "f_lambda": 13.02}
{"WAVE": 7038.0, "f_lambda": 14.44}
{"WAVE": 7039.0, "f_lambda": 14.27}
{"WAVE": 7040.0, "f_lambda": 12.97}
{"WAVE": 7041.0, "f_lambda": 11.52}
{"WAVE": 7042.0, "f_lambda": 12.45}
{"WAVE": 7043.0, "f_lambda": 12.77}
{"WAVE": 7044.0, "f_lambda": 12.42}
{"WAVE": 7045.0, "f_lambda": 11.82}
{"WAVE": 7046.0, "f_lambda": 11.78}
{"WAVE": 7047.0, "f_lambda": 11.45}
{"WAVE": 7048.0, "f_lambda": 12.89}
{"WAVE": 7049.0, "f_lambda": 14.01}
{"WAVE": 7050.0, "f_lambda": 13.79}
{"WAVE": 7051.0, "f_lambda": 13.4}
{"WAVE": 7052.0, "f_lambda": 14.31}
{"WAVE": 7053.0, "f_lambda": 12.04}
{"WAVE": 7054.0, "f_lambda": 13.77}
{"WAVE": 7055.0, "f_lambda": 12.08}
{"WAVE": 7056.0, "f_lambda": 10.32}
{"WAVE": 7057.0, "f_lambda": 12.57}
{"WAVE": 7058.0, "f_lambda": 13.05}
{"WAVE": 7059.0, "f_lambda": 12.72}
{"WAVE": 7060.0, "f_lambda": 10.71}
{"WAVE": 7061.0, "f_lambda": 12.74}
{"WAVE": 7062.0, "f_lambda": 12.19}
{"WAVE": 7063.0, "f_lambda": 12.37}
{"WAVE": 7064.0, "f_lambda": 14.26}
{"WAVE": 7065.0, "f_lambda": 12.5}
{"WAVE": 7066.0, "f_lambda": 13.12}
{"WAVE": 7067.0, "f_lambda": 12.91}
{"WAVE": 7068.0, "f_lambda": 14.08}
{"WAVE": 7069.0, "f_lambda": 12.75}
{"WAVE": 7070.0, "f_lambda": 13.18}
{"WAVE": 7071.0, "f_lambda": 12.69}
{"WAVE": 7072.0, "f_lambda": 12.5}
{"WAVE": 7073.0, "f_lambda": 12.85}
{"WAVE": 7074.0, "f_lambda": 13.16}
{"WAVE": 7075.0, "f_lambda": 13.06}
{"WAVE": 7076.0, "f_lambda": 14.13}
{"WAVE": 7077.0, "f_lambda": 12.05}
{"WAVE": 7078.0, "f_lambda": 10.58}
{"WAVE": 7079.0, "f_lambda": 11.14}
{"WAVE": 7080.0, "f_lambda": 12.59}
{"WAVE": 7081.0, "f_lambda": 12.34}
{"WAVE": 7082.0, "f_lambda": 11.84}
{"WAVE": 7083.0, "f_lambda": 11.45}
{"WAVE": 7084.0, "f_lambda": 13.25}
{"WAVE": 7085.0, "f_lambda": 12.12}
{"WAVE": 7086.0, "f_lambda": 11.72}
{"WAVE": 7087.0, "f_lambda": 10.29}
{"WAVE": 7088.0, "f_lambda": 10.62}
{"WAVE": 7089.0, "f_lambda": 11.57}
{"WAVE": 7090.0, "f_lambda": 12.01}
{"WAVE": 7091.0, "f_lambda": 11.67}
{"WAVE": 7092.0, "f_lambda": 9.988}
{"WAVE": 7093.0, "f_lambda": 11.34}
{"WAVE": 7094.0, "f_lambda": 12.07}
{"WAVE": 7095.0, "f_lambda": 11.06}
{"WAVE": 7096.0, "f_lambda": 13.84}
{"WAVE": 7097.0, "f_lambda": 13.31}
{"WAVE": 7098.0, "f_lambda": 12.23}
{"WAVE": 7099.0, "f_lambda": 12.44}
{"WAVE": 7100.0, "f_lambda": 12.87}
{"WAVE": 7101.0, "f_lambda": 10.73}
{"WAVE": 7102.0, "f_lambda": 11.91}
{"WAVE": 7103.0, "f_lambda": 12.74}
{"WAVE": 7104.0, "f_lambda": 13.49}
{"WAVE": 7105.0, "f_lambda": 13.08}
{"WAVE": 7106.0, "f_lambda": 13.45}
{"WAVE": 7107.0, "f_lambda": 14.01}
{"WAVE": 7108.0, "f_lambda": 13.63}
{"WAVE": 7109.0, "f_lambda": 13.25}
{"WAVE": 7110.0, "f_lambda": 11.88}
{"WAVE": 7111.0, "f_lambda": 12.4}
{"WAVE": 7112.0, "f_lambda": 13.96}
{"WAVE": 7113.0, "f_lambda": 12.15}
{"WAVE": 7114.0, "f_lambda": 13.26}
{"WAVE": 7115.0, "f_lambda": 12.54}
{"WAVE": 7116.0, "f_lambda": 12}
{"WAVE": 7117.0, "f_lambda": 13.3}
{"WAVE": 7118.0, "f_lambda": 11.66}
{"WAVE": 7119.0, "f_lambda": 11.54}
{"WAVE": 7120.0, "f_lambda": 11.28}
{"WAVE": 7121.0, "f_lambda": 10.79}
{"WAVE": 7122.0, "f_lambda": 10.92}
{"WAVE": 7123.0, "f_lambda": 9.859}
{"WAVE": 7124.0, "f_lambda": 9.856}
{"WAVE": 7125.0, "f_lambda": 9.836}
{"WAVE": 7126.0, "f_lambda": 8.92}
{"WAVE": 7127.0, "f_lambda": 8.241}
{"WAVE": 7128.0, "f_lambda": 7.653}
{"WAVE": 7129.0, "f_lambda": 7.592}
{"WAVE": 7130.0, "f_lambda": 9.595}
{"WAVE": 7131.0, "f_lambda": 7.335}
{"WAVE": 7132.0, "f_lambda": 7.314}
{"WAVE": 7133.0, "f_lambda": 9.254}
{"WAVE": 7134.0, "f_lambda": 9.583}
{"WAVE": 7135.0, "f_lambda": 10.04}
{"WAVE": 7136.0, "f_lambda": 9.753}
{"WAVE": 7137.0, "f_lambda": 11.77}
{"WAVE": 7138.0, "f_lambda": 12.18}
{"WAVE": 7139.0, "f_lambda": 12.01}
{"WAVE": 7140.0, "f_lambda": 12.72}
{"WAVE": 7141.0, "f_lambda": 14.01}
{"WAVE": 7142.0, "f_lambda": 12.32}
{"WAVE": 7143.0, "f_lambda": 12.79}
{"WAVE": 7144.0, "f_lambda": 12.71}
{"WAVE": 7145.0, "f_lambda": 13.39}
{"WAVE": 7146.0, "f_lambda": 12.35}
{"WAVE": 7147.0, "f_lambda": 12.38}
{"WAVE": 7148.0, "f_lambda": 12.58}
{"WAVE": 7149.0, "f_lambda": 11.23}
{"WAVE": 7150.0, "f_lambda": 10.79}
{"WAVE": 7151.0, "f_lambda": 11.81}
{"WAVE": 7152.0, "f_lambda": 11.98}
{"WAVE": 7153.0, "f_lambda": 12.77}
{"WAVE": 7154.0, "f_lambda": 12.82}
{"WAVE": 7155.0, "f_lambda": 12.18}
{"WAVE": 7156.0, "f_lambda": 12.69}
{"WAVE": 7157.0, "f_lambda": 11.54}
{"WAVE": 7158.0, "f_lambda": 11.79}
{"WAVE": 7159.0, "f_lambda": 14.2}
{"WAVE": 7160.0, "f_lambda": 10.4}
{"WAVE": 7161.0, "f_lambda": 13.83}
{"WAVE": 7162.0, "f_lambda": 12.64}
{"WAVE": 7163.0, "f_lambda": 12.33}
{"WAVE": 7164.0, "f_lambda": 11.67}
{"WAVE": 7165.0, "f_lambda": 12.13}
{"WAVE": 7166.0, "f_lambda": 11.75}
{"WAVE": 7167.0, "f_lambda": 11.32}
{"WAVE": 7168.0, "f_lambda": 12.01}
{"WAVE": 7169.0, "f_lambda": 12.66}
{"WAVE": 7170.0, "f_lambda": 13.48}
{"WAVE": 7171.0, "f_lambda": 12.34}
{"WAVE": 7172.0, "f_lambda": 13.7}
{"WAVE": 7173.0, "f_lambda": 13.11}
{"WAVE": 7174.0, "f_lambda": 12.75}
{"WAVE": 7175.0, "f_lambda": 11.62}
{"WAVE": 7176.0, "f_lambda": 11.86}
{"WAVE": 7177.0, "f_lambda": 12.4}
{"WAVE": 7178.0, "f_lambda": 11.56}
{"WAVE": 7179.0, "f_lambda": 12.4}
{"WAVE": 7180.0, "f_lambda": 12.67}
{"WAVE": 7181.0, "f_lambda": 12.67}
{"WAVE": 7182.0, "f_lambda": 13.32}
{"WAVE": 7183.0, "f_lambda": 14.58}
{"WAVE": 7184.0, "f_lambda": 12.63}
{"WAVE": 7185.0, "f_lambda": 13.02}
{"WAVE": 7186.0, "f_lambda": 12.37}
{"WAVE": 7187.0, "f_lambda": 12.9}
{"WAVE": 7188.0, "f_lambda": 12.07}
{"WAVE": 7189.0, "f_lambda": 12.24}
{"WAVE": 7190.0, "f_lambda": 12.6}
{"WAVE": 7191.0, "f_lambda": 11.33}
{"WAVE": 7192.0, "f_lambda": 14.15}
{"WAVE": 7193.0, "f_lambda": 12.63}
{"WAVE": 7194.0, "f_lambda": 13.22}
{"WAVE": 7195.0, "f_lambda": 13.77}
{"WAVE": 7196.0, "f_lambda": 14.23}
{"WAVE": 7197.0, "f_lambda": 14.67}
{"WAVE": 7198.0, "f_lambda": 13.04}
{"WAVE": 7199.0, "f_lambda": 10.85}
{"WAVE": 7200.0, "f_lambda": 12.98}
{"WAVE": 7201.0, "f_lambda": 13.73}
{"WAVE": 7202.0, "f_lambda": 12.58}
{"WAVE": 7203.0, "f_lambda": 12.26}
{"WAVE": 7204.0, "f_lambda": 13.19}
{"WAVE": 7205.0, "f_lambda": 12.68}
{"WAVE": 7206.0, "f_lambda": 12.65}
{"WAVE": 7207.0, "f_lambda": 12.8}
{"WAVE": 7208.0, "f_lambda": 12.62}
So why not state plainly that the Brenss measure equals 12.6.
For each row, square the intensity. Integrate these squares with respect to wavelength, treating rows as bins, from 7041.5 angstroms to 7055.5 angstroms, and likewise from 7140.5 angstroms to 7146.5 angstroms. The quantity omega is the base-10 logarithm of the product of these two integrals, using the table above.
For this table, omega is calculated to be 6.4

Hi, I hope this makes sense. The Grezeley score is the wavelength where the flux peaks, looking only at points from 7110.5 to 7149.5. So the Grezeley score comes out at 7141.0 angstroms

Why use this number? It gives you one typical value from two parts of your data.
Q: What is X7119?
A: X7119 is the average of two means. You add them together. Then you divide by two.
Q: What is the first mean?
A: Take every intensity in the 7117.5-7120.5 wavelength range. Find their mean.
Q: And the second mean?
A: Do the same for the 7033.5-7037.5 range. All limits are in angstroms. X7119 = 12.3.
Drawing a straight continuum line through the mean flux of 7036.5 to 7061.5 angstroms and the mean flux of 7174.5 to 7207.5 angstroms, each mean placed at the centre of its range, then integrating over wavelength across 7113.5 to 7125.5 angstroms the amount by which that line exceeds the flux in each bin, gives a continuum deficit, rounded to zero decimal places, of 16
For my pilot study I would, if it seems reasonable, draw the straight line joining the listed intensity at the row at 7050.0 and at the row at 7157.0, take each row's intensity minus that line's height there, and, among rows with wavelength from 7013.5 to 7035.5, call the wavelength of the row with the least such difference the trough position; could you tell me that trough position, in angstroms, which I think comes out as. 7014.0 angstroms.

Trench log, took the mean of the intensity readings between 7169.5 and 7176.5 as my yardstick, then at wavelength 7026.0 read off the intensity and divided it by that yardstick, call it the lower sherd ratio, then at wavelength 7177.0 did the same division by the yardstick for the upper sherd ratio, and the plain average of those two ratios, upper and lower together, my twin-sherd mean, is 0.952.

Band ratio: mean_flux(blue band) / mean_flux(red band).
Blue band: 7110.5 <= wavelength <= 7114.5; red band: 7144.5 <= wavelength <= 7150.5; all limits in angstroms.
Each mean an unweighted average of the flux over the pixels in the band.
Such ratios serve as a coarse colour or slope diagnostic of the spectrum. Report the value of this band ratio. 1.07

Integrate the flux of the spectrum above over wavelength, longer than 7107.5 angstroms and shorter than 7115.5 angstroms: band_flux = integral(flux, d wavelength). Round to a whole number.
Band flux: 103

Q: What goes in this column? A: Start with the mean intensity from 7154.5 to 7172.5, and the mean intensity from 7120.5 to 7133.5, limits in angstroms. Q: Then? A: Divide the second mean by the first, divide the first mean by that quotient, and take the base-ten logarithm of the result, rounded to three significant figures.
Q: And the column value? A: 1.23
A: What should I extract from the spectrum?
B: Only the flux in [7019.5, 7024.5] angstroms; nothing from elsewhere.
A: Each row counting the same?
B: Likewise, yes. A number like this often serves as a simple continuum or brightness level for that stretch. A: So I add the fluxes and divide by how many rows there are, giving 12.8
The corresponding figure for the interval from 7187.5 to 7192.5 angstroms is 12.5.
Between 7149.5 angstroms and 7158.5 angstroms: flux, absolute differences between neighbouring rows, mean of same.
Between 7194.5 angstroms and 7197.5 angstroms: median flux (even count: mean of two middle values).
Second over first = 24.9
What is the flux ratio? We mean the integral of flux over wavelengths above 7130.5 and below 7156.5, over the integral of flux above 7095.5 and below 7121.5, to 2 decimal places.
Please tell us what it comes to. 0.92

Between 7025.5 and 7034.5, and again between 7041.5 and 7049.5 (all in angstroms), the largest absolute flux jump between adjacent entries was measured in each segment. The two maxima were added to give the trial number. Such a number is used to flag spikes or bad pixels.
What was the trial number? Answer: 4.0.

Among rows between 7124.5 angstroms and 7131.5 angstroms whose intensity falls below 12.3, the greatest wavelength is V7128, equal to 7131.0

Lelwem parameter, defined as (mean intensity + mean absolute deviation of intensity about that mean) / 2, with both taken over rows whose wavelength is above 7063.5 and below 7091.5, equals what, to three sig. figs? 6.59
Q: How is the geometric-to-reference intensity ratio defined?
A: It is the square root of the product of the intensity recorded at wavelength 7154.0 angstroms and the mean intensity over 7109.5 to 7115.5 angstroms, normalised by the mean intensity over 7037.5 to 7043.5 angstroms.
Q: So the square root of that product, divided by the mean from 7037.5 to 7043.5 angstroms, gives 0.98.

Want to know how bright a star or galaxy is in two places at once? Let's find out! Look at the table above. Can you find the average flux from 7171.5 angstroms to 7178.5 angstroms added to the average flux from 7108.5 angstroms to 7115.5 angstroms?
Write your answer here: 25.2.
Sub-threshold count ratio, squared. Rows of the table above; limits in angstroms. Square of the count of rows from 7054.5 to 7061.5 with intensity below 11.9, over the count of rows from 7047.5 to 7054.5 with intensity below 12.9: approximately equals 1.0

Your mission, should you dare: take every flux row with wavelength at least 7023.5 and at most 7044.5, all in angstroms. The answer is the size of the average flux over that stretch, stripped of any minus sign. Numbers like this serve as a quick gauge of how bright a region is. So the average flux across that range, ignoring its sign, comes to 13.1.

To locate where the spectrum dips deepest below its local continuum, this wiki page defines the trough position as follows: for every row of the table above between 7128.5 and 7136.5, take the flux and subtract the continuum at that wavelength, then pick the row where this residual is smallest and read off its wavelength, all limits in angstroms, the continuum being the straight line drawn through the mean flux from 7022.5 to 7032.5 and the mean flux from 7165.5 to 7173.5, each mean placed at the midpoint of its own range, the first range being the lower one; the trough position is 7132.0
